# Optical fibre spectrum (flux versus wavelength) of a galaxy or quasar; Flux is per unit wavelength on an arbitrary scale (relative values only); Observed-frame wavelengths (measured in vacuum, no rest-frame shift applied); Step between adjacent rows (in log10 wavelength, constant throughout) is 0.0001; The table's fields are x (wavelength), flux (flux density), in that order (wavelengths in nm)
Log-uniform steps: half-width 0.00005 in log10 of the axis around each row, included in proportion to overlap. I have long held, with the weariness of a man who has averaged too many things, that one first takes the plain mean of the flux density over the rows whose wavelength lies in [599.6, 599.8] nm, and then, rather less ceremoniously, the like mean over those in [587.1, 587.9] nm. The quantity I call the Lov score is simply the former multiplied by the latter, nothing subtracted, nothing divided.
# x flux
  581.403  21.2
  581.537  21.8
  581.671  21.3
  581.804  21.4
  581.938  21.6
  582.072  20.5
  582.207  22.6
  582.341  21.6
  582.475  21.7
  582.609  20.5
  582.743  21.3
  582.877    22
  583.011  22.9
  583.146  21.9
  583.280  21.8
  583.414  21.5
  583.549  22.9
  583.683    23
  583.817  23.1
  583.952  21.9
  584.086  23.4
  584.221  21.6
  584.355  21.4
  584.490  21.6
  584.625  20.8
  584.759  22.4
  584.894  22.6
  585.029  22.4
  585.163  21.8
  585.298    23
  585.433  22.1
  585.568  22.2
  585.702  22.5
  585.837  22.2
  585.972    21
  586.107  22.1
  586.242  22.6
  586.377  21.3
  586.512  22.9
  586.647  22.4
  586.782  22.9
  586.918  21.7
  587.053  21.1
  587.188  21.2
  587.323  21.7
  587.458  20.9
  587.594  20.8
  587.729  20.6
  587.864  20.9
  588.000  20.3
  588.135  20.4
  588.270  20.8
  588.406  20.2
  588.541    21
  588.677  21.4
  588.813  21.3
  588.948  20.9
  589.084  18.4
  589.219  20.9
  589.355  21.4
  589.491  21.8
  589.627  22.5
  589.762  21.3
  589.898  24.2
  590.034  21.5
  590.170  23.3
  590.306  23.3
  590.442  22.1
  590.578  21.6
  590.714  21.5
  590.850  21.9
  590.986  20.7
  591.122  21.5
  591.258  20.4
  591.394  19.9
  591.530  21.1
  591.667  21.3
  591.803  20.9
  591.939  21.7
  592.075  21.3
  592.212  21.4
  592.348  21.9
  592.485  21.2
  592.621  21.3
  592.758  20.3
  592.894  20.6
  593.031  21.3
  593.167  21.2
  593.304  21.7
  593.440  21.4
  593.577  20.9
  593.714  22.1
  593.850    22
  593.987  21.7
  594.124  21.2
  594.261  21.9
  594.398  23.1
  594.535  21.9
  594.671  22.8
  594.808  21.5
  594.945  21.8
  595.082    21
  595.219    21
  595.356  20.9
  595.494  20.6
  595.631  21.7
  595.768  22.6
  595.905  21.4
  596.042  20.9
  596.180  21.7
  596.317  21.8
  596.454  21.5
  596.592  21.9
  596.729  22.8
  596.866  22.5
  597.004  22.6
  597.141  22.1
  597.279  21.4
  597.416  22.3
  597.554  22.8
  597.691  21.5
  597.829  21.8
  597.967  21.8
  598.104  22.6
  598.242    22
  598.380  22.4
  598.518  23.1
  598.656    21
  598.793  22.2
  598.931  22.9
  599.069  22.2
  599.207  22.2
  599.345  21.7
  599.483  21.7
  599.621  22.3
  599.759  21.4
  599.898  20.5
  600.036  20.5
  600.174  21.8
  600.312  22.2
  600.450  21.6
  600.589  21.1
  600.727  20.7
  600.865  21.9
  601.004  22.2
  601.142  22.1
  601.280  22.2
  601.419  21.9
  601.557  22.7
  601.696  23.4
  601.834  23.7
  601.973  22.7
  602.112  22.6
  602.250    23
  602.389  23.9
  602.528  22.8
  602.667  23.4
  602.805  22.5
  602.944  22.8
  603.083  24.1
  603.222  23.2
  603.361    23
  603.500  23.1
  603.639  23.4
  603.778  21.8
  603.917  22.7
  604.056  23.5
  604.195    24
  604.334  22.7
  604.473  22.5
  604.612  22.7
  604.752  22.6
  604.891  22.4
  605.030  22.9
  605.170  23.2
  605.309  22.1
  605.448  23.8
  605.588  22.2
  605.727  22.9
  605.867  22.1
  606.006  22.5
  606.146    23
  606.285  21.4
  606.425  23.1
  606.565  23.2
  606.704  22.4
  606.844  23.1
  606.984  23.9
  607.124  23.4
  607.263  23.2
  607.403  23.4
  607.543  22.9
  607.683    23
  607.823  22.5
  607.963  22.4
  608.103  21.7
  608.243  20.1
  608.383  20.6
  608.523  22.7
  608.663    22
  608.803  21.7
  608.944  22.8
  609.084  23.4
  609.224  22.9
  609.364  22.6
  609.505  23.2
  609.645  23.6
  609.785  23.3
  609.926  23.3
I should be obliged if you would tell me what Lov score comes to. 459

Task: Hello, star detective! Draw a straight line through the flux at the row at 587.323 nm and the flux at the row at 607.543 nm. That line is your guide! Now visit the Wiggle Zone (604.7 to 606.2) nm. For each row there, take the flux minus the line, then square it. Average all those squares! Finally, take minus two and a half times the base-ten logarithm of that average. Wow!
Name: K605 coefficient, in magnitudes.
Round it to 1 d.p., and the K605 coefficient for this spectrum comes 1.5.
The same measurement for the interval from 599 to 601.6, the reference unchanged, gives 0.1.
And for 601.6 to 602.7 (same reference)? 0.6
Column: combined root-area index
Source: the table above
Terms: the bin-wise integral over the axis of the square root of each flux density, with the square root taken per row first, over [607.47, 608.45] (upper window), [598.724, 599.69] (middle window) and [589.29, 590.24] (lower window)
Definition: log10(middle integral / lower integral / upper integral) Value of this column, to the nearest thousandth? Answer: -0.655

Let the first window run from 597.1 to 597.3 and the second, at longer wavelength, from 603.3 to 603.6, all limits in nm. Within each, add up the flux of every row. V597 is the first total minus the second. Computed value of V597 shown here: -2.6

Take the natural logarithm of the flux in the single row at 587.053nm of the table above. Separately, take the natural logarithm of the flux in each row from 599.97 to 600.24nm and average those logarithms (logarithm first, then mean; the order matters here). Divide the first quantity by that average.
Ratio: 1.00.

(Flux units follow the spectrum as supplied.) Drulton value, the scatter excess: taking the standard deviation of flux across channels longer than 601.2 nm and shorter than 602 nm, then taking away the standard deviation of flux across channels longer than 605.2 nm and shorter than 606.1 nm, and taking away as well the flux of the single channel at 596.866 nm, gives -22.5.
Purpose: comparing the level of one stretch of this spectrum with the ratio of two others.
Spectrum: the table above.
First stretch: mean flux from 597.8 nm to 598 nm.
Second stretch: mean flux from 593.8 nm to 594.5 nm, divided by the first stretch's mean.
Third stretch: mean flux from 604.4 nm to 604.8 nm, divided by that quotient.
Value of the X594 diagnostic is 22.4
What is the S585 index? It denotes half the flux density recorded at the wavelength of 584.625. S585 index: 10.4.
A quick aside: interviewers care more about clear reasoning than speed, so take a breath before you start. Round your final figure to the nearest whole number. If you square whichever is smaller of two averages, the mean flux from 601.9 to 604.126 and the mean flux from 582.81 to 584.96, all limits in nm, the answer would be 492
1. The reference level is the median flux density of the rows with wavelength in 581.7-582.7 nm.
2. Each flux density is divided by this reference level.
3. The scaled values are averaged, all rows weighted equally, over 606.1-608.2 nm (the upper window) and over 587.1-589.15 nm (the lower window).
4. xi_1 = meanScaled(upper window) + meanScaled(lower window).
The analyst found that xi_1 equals 2.02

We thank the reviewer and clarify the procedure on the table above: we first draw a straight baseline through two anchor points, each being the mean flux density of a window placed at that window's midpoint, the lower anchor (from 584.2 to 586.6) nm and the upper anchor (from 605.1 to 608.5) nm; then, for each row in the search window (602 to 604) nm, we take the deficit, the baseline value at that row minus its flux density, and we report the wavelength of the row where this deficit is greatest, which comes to 603.778 nm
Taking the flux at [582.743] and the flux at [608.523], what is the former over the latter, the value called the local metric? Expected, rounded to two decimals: 0.94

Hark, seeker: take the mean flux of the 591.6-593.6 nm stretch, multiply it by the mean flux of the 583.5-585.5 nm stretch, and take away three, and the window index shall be 470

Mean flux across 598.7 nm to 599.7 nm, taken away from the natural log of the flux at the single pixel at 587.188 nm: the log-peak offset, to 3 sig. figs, -19.1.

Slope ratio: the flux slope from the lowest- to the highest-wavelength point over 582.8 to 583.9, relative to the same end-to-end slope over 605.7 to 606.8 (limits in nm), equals -2.3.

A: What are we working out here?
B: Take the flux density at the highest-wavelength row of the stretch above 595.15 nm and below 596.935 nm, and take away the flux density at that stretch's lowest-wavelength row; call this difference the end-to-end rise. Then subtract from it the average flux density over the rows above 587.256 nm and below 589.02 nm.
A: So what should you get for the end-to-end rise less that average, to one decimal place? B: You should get -19.4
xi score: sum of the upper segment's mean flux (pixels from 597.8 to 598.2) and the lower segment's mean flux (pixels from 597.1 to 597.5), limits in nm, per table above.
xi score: 44.0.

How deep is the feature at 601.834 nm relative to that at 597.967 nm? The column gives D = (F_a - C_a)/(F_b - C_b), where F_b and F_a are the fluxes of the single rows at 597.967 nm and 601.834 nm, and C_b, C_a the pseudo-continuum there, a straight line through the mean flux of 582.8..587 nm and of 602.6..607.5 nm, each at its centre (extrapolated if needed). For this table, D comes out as -1.0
